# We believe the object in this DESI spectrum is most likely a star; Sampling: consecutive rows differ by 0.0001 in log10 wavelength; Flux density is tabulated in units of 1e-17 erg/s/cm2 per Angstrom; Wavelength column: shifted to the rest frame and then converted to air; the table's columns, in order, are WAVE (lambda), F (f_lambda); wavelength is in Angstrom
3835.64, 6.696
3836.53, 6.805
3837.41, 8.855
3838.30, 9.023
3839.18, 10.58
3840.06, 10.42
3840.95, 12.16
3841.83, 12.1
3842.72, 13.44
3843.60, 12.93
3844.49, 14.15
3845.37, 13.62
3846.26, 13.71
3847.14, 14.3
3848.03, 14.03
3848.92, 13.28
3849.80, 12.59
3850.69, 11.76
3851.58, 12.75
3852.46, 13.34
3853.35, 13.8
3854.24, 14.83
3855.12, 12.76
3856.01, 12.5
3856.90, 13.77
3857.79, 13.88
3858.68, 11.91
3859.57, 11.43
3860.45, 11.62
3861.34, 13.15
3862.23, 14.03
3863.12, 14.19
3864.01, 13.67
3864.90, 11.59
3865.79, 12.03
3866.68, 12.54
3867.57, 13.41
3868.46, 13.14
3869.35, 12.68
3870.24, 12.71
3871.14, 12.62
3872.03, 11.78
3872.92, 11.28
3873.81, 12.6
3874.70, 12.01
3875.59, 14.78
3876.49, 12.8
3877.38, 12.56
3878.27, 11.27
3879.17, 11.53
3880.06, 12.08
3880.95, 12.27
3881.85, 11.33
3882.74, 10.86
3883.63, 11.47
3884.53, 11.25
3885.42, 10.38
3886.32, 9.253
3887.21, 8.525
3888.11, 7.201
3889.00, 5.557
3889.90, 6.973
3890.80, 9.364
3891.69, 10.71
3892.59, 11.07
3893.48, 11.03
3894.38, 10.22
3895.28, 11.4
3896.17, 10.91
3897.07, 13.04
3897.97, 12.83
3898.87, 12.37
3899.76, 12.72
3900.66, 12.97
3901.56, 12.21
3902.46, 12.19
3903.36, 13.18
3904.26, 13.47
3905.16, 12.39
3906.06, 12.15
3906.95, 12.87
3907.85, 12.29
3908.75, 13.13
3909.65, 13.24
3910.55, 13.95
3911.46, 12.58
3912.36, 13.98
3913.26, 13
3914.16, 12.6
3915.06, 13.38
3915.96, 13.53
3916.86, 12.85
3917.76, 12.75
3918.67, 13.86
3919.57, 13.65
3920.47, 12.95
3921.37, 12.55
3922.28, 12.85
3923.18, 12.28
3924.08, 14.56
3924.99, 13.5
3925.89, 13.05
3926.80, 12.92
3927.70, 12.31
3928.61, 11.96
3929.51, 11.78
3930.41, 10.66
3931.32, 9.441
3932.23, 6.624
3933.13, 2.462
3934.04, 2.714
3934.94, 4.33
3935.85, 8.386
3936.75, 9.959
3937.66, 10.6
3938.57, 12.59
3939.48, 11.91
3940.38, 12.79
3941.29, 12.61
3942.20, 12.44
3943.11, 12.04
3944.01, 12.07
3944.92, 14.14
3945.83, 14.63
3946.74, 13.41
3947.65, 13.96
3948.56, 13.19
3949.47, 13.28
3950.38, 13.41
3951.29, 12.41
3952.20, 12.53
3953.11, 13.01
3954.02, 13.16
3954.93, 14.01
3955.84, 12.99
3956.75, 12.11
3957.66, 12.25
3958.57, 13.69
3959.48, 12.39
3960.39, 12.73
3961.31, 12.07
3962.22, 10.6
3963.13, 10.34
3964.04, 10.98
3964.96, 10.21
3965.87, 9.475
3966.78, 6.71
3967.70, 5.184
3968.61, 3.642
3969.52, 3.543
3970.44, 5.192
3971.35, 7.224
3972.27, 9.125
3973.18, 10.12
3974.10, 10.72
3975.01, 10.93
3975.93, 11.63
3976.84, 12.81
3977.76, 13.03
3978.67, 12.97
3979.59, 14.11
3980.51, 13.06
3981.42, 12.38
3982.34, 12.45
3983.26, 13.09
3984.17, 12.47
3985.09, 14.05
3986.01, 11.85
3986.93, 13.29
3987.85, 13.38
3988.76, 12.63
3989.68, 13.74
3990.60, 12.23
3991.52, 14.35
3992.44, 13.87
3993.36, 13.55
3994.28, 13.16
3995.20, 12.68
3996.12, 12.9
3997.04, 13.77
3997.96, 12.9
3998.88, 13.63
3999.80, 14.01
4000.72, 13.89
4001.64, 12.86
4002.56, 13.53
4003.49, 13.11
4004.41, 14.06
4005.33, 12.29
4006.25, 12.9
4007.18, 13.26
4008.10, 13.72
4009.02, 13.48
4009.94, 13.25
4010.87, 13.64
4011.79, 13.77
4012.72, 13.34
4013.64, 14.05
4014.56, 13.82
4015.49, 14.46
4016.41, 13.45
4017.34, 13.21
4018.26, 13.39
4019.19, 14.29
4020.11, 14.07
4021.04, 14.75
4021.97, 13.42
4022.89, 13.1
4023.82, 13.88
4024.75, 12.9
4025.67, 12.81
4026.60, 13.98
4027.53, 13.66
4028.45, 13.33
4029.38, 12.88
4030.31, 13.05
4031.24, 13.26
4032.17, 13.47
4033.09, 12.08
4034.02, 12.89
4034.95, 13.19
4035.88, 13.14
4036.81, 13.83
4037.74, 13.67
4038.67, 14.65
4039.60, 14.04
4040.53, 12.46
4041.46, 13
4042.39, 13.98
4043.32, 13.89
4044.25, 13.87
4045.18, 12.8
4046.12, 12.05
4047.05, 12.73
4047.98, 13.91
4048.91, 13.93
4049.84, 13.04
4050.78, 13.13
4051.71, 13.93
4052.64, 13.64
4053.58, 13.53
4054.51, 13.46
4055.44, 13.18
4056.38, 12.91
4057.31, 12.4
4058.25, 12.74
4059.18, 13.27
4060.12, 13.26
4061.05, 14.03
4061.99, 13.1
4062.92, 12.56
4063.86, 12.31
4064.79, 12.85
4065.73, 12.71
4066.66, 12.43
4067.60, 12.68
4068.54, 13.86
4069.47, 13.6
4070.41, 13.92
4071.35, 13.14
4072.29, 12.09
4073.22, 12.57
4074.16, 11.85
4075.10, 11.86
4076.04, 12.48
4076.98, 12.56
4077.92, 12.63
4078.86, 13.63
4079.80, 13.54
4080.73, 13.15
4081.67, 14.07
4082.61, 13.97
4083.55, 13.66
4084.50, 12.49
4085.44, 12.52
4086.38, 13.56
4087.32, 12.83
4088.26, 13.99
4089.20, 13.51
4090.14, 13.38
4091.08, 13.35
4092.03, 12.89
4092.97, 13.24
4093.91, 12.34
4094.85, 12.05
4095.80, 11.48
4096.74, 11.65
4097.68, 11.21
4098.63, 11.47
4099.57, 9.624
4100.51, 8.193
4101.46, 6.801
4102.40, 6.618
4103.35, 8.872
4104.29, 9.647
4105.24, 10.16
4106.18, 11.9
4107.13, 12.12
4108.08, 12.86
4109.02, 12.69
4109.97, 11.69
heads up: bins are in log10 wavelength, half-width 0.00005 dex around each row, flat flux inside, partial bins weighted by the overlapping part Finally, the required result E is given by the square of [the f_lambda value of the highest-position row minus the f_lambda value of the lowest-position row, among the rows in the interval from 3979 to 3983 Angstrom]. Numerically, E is 2.8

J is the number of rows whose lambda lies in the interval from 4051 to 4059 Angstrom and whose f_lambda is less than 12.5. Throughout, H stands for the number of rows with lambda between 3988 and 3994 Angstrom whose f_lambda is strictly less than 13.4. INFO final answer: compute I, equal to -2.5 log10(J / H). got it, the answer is 0.8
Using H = 2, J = 1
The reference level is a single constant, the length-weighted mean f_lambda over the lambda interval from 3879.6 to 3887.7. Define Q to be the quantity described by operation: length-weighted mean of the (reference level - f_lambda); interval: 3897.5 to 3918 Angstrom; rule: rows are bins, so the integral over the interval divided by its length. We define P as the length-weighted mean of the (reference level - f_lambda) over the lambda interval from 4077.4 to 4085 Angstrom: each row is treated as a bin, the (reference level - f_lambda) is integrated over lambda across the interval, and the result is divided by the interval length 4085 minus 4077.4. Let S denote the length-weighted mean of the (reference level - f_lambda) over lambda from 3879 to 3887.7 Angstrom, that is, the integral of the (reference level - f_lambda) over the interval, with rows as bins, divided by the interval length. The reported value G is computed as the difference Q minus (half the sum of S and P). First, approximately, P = -2.57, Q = -2.1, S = 0.0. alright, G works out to -0.8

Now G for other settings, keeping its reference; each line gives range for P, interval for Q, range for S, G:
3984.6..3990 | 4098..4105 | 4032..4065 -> 4.3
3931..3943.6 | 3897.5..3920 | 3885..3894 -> -3.9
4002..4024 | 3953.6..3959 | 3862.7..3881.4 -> 0.0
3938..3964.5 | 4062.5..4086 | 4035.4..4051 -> 0.1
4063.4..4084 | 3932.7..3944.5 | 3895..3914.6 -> 3.2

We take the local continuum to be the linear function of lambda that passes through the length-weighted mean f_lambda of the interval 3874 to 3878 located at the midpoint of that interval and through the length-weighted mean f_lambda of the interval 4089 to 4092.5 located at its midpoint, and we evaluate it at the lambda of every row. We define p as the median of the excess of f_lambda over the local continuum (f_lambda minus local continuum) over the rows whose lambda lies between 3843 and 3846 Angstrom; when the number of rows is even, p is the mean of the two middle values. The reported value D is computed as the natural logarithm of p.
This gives -0.3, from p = 0.7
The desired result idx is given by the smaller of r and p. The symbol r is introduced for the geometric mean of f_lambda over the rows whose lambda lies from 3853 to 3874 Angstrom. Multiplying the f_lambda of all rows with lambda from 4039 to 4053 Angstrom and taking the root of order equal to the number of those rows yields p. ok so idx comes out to 12.8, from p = 13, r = 12.8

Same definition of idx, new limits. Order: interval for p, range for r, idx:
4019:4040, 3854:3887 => 12.3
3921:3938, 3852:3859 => 9.2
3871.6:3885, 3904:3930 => 12.0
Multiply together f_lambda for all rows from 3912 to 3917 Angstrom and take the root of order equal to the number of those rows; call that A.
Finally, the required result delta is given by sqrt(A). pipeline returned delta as 3.635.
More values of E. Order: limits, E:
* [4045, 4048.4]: 1.2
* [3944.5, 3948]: 0.0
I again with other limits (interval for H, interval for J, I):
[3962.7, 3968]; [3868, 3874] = 1.2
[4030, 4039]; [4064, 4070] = 1.9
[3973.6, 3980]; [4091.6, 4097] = 0.4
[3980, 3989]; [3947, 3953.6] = 2.4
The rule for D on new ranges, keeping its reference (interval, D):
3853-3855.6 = -0.1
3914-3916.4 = -1.0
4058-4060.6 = -3.0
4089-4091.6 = -2.1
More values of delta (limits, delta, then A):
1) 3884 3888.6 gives 3.035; 9.2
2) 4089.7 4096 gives 3.558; 12.7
